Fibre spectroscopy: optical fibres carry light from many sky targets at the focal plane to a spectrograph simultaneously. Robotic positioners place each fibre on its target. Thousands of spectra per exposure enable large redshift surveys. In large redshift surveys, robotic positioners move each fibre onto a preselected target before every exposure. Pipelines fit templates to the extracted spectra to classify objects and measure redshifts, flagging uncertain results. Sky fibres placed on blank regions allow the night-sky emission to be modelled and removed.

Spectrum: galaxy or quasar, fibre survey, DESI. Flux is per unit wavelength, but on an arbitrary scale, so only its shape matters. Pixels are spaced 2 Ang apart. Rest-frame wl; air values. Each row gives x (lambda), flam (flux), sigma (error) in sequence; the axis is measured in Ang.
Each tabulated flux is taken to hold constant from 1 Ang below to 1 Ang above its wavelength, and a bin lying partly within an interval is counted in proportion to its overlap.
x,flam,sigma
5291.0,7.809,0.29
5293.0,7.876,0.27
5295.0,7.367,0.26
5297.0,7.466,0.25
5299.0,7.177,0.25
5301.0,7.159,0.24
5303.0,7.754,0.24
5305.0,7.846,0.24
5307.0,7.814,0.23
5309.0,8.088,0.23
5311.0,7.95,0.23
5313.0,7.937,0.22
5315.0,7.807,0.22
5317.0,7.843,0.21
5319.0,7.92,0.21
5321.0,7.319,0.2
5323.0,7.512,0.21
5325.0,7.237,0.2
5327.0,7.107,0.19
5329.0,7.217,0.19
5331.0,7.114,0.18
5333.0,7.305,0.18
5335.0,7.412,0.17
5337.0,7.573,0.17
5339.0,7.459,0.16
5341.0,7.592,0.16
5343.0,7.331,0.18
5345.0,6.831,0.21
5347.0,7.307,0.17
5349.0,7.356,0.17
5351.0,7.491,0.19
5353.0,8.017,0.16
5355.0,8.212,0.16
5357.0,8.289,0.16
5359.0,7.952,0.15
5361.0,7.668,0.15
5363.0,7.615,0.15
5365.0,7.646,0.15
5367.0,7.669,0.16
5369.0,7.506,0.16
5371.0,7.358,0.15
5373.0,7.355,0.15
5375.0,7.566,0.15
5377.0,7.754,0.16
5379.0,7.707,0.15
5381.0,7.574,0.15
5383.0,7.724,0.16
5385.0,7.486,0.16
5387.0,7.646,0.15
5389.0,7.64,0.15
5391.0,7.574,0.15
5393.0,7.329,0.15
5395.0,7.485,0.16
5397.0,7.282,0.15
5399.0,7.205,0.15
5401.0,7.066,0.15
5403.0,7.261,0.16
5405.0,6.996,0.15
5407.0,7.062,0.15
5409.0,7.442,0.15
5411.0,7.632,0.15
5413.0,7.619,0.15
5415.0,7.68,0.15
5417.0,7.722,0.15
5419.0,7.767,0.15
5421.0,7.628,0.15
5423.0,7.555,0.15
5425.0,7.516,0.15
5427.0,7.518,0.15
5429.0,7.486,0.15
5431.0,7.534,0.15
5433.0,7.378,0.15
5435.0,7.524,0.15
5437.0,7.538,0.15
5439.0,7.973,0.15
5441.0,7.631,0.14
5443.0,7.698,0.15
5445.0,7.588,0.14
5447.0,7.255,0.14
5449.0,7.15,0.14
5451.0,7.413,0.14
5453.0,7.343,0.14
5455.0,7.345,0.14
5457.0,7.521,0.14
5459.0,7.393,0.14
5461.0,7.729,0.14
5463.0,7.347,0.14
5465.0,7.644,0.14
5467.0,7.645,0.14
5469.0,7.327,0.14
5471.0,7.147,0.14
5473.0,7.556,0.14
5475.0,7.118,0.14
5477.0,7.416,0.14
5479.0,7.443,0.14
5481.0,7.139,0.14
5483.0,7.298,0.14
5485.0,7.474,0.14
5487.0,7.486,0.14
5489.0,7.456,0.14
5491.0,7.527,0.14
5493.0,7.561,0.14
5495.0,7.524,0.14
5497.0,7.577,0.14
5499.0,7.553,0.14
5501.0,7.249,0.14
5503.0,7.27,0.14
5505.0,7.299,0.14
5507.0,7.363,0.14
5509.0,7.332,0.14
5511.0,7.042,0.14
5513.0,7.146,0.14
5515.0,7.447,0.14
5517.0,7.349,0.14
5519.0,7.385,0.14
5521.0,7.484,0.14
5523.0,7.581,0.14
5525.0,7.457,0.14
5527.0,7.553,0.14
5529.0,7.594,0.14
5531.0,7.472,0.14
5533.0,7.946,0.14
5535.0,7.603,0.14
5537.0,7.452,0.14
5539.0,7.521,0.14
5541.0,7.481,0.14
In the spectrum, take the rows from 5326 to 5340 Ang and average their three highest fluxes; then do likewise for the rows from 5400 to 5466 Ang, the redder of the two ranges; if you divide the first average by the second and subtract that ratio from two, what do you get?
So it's 1.04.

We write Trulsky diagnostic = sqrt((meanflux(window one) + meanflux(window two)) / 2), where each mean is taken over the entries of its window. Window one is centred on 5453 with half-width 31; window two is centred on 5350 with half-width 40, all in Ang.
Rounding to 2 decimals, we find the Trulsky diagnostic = 2.74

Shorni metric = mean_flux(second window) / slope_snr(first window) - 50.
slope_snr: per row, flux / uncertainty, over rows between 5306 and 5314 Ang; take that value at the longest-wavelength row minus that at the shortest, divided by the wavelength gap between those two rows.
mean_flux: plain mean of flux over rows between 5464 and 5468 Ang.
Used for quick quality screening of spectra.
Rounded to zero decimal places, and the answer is -28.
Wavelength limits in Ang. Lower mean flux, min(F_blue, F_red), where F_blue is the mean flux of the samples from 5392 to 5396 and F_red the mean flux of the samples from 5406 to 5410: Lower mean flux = 7.25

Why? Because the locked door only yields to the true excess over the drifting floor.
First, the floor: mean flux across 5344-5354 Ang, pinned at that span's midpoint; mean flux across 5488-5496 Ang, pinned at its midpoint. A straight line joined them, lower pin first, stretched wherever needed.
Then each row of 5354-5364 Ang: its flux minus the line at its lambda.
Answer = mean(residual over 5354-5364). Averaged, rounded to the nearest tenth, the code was 0.5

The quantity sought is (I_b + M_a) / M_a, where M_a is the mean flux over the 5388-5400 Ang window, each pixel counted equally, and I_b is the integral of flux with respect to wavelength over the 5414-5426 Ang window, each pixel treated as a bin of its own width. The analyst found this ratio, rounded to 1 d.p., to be 13.4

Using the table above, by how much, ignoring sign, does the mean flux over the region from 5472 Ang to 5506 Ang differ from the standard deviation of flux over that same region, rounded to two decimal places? 7.26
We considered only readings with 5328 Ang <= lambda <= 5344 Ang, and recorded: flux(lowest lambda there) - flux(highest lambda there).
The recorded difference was -0.1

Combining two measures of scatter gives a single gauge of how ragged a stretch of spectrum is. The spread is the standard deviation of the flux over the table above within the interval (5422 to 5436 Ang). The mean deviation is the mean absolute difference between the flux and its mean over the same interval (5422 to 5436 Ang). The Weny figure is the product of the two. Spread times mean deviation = 0.002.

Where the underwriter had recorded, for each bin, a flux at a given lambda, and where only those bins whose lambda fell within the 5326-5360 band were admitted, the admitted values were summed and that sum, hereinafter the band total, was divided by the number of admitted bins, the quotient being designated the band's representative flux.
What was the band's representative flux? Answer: 7.50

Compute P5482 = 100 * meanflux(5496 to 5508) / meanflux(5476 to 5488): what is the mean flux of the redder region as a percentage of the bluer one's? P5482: 100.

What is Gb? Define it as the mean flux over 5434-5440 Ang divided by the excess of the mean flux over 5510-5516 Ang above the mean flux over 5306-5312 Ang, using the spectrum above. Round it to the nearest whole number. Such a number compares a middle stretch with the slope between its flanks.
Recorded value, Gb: -10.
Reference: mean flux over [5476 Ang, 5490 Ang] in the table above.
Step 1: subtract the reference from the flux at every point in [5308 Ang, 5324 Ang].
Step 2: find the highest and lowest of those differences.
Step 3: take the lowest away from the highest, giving 0.8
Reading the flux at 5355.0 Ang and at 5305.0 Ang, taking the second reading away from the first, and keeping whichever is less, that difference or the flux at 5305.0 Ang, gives 0.37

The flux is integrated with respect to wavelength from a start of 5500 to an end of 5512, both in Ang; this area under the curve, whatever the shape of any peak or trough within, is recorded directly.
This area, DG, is 87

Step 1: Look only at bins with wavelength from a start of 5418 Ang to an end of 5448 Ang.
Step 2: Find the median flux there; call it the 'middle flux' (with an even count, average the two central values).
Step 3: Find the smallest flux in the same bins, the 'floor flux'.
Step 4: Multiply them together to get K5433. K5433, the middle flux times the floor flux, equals 54.7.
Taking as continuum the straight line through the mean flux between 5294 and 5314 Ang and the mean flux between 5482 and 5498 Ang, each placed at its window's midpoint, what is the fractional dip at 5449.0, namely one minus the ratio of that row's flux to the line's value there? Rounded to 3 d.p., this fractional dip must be 0.050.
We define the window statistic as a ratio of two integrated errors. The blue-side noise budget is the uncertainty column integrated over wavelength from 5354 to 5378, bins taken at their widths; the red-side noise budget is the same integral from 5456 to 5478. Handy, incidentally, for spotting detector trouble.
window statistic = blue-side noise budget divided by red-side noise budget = 1.2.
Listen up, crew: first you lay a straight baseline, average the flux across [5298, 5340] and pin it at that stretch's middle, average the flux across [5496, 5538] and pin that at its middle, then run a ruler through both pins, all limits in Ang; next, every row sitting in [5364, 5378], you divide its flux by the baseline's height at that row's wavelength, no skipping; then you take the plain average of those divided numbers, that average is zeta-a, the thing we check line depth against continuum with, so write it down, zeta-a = 1.004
